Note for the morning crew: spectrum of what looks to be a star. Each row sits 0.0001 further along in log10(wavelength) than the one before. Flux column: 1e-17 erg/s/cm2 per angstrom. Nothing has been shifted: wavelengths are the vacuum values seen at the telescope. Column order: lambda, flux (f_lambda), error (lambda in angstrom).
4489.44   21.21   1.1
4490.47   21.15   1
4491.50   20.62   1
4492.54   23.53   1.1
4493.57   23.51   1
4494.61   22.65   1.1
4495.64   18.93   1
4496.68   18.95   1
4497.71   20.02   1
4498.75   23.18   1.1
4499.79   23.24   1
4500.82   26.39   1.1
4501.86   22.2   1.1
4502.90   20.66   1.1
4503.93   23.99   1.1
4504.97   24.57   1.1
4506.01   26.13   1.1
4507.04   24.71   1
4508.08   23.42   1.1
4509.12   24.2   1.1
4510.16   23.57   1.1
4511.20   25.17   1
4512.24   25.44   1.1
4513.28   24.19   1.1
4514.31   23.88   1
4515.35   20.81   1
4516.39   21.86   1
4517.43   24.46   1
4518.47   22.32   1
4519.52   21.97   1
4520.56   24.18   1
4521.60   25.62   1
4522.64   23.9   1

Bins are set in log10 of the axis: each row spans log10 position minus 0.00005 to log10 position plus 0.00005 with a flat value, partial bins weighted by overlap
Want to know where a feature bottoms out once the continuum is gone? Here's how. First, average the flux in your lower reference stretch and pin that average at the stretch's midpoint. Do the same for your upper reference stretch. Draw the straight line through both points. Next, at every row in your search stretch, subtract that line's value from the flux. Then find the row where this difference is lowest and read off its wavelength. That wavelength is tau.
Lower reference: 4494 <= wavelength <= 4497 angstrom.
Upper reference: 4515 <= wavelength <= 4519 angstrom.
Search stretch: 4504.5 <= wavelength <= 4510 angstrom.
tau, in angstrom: 4508.08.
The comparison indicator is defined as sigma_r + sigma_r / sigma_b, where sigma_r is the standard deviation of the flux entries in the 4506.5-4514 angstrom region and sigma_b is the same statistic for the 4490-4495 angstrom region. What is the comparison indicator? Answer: 1.3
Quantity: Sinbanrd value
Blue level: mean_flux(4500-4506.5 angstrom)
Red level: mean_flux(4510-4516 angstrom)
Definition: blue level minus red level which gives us 0.1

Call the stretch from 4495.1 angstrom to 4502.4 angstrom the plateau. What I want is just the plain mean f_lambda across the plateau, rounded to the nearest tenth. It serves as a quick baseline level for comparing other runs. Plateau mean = 21.8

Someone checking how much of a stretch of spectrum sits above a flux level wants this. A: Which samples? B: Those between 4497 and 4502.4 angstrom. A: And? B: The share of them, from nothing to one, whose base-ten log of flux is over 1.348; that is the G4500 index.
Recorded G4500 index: 0.60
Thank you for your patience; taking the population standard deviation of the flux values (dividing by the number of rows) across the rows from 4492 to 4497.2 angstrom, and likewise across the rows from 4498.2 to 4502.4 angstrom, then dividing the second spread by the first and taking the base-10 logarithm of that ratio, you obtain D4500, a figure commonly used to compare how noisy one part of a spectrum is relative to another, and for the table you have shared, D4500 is -0.13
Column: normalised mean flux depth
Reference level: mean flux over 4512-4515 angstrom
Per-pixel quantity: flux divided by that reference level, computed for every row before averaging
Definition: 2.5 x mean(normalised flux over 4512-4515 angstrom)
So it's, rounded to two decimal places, 2.50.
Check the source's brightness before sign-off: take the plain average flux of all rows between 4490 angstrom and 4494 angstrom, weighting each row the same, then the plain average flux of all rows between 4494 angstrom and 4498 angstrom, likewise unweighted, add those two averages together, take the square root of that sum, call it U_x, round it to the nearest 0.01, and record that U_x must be 6.51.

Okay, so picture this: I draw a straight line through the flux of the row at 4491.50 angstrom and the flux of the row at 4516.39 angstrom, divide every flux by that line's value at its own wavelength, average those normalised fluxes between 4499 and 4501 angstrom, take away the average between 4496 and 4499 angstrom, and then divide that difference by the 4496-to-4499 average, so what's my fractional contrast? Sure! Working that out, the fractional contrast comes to 0.19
